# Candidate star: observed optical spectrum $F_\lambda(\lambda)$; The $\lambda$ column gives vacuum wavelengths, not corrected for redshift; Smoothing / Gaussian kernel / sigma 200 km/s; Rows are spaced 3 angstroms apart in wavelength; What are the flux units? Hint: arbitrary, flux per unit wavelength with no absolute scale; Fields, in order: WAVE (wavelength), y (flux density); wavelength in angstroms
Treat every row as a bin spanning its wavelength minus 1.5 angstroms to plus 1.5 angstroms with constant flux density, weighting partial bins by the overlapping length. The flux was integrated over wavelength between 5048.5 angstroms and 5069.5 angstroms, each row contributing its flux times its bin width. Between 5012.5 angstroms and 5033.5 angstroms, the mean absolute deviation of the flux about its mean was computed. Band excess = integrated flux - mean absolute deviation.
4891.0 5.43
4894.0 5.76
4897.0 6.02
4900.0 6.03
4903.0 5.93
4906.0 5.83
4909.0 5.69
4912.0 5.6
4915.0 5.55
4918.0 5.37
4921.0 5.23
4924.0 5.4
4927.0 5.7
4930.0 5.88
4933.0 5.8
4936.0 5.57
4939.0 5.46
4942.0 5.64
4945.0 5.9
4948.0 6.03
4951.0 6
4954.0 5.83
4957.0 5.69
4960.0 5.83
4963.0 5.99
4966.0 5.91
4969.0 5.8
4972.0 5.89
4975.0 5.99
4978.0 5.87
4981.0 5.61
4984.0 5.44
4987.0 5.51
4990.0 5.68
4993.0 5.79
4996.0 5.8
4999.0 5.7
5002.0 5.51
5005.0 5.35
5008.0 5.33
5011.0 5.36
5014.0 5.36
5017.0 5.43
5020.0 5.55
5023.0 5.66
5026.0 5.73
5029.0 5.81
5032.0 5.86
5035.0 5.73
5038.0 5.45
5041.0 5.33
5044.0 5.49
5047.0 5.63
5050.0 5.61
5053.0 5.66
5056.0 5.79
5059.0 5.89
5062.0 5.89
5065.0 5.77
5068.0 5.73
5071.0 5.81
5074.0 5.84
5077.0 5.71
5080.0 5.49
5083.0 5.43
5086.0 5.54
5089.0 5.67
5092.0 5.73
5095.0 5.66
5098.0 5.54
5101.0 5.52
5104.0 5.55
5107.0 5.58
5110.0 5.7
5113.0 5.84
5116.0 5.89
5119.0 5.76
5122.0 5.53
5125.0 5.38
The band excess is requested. 121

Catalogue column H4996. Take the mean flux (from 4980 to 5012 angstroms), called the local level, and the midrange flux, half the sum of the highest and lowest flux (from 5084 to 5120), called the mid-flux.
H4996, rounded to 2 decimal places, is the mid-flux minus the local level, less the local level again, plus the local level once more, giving 0.15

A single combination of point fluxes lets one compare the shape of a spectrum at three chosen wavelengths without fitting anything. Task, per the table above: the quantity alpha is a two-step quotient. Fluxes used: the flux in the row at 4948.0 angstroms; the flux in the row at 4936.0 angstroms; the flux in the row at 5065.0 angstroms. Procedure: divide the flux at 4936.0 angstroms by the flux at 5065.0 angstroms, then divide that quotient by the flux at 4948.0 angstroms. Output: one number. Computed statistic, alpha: 0.1601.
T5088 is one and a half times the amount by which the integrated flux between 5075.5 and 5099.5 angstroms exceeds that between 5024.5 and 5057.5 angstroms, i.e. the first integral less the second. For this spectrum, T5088 -78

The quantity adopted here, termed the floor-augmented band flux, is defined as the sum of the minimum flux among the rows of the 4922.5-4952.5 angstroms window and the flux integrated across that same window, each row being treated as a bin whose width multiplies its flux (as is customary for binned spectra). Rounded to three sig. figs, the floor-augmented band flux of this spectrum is 178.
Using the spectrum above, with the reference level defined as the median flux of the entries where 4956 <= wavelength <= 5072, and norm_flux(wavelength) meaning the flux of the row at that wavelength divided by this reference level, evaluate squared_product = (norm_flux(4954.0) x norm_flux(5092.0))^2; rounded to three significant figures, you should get 1.06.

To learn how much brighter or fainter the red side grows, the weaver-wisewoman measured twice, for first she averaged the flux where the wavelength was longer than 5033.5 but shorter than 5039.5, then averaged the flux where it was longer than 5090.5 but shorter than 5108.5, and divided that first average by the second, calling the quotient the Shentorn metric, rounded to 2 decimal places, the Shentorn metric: 1.00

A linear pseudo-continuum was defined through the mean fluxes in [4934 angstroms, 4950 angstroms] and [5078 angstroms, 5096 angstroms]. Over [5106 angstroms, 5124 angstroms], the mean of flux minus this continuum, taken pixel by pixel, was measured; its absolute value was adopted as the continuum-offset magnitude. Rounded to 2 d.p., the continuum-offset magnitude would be 0.15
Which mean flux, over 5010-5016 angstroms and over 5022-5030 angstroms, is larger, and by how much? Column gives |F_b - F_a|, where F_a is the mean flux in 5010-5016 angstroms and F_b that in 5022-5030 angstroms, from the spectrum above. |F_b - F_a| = 0.37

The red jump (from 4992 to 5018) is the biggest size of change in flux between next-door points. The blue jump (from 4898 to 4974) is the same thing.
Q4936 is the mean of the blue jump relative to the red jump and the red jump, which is 0.88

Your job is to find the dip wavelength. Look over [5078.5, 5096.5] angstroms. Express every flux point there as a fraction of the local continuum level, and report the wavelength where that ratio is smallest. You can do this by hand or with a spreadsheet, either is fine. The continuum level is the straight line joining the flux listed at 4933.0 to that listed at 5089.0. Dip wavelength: 5083.0 angstroms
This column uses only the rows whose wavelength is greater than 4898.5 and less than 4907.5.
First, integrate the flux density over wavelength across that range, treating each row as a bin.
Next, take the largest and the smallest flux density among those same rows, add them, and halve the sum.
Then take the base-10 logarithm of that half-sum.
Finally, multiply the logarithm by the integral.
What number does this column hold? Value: 41.3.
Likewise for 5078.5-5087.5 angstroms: 36.5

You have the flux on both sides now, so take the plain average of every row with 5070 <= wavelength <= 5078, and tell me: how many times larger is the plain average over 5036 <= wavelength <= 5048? 0.95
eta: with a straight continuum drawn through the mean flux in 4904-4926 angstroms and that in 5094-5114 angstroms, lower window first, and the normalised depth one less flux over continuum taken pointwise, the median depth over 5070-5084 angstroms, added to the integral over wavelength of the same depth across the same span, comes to -0.1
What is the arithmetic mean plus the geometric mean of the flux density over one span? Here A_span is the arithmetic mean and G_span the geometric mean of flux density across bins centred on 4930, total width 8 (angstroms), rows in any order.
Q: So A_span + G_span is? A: 11.6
